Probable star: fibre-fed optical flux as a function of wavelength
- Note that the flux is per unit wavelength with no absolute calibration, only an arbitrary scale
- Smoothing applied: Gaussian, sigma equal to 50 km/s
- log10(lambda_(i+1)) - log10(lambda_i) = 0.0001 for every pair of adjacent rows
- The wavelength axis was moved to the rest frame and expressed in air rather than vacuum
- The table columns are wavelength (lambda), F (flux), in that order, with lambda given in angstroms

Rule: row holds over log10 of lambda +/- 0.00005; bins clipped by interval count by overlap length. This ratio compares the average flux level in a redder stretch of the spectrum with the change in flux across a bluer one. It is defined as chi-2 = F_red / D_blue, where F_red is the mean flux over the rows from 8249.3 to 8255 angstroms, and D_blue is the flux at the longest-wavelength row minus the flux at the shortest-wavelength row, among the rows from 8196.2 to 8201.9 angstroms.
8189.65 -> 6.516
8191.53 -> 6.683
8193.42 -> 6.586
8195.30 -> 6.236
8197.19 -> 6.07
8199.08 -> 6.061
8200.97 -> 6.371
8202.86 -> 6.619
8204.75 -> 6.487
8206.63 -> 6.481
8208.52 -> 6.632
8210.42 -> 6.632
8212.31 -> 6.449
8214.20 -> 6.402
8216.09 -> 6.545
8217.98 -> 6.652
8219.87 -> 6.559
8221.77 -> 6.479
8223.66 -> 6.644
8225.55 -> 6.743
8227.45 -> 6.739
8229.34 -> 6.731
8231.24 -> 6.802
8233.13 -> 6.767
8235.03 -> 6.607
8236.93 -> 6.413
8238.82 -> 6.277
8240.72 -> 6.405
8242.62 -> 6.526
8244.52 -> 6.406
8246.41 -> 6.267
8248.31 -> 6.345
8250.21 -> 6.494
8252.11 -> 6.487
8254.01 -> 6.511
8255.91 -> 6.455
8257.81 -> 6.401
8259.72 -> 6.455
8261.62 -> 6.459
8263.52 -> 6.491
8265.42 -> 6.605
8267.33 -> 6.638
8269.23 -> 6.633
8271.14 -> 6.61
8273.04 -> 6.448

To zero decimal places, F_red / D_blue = 22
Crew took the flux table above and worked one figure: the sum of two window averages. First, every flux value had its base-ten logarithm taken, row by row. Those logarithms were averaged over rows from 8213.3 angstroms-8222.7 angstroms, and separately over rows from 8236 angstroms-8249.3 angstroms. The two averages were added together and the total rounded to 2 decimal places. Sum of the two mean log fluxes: 1.62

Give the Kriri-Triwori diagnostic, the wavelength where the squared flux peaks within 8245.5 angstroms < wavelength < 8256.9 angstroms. 8254.01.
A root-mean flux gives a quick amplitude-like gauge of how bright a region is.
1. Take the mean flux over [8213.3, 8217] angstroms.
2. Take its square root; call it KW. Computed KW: 2.54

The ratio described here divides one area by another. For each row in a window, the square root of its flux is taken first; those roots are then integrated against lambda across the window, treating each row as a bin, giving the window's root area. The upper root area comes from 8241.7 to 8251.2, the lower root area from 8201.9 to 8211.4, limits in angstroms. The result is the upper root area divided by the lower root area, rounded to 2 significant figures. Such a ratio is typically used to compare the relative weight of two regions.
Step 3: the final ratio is 0.99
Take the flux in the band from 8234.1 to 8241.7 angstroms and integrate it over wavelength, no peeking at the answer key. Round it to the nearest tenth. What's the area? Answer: 48.8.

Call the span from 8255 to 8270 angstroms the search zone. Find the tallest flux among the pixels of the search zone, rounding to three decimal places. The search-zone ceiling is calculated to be 6.638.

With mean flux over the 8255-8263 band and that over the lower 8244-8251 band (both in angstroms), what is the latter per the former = 0.990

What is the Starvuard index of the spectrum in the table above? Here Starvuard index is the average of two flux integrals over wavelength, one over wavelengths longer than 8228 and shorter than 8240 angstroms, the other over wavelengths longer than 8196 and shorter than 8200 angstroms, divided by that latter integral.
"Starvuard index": 2.1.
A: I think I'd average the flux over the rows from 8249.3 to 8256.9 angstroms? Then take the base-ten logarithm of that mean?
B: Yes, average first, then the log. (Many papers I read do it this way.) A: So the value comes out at 0.812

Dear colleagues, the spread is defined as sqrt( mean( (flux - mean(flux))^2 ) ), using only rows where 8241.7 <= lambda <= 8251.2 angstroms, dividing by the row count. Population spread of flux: 0.095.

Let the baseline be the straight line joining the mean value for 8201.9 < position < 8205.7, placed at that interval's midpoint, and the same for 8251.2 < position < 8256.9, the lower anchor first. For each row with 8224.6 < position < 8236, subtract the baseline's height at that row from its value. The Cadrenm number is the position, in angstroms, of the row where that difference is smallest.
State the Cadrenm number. 8235.03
